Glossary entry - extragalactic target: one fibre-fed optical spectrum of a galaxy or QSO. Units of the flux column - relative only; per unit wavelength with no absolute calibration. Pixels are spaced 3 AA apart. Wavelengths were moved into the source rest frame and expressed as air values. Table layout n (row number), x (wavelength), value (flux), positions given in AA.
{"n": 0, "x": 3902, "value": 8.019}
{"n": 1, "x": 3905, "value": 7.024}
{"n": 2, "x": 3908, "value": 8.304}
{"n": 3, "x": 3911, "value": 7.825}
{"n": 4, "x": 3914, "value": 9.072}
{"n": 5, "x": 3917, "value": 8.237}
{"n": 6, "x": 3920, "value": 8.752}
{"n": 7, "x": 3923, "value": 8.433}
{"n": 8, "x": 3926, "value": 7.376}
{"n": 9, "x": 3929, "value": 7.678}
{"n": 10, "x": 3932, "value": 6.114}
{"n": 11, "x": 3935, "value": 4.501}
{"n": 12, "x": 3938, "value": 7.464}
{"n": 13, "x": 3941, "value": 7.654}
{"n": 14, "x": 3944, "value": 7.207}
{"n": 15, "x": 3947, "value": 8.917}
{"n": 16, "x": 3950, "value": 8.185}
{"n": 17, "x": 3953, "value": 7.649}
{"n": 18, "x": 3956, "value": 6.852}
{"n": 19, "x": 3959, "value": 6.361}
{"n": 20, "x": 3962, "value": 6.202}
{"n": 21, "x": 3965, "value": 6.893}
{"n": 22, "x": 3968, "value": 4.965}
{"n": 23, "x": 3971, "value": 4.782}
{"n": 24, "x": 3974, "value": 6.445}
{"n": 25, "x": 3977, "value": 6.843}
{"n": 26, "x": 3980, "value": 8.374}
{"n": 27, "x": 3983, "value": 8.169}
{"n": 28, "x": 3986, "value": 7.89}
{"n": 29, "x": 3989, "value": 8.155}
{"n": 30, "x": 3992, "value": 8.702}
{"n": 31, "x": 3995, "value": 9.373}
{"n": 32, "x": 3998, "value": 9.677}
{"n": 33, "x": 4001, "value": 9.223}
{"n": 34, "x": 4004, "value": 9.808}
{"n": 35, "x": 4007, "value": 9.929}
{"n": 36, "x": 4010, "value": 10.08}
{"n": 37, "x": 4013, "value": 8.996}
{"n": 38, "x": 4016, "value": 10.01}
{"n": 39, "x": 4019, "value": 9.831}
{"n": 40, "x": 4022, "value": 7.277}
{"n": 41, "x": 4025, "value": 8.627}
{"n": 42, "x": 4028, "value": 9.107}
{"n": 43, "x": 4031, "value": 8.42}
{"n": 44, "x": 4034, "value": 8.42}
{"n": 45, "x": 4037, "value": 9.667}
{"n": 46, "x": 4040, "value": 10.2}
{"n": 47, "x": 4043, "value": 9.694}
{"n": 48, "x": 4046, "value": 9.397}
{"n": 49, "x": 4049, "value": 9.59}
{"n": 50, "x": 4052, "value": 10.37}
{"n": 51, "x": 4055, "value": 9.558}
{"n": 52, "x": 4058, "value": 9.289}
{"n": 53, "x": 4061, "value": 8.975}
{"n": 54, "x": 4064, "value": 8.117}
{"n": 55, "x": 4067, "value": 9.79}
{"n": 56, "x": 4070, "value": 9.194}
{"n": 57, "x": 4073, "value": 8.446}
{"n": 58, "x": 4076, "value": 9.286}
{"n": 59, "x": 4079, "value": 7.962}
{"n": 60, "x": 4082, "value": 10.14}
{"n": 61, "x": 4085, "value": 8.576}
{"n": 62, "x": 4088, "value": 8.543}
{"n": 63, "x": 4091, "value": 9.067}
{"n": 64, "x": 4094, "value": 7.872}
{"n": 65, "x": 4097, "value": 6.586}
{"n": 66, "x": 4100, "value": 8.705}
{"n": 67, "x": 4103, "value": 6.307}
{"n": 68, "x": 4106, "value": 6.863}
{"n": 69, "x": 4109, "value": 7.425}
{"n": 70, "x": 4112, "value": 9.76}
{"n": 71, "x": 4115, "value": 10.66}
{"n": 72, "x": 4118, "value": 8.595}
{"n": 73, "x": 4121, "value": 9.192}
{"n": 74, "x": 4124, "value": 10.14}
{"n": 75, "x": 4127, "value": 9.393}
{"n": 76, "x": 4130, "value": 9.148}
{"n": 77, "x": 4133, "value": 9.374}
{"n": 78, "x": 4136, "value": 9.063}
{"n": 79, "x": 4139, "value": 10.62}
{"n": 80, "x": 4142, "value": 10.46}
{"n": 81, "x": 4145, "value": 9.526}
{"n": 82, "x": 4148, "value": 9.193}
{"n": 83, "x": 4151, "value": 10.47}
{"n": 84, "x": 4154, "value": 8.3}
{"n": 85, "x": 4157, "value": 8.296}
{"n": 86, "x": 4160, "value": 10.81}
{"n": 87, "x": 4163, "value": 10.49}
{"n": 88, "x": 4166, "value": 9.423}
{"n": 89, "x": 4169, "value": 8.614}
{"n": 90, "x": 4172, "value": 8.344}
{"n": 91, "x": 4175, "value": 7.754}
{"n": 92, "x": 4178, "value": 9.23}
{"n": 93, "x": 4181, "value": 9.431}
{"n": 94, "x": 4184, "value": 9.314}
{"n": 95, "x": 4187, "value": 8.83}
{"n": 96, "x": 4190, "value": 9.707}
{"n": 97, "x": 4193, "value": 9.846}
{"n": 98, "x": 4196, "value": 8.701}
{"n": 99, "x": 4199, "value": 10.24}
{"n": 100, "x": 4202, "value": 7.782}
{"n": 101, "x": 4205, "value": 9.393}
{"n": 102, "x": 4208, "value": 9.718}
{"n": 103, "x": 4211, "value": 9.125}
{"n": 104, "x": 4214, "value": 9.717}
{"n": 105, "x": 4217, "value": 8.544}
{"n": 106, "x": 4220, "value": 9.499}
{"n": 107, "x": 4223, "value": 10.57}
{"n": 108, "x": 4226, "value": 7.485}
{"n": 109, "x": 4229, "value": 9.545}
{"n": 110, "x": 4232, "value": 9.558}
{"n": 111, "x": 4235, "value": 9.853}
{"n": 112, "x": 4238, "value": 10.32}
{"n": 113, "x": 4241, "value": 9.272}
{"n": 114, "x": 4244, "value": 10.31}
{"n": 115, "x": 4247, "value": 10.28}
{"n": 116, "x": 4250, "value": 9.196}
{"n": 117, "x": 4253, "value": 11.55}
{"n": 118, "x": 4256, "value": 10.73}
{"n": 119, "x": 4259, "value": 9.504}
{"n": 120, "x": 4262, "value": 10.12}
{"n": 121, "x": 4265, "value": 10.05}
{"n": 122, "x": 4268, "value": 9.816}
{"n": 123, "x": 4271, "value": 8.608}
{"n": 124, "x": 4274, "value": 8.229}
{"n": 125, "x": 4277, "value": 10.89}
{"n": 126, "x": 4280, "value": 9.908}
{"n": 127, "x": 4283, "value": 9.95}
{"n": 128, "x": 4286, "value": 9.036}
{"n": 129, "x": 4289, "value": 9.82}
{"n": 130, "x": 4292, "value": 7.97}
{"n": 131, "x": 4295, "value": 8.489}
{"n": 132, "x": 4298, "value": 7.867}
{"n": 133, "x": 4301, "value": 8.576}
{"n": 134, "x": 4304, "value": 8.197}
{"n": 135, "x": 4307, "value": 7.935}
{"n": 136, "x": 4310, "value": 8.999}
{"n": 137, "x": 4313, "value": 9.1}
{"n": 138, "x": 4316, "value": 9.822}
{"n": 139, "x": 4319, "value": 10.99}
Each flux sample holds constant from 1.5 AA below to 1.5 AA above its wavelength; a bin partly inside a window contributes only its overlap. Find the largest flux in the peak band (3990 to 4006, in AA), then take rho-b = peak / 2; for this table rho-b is 4.90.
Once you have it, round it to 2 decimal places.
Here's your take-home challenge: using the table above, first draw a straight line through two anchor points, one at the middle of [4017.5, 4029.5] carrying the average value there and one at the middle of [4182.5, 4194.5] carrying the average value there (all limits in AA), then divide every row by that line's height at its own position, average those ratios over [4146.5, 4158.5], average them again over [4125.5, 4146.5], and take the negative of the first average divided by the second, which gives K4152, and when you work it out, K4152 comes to -0.93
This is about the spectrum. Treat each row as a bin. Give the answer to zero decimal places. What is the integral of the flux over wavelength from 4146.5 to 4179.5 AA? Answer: 303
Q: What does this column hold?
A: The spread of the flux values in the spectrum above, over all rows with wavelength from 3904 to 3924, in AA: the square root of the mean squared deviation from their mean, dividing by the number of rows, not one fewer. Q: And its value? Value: 0.61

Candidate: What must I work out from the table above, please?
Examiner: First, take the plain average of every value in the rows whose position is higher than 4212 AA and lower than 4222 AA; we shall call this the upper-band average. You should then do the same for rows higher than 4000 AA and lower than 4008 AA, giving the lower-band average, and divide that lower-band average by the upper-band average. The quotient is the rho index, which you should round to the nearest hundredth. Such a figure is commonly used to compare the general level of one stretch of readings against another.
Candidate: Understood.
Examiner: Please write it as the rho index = 1.04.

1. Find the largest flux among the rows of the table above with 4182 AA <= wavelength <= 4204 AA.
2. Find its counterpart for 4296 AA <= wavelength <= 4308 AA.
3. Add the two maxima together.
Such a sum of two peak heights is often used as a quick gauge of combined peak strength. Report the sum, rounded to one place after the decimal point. 18.8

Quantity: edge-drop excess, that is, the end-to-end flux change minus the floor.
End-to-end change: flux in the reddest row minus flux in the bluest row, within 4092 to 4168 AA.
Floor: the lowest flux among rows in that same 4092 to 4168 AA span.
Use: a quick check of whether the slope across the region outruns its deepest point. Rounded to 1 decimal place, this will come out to -4.8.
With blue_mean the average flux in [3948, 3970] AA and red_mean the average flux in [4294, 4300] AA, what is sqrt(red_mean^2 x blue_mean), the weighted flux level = 21.2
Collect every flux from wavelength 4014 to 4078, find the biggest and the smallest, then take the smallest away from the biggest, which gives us 3.09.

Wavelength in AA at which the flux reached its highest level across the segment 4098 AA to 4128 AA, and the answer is 4115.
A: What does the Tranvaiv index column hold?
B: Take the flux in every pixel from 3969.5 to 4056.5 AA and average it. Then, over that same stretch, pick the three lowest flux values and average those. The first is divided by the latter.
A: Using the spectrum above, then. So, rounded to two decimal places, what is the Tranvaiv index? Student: 1.47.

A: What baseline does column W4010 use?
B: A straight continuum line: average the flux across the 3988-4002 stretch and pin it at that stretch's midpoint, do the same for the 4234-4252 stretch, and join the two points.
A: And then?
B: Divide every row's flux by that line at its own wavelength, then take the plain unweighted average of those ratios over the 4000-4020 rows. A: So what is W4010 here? 1.07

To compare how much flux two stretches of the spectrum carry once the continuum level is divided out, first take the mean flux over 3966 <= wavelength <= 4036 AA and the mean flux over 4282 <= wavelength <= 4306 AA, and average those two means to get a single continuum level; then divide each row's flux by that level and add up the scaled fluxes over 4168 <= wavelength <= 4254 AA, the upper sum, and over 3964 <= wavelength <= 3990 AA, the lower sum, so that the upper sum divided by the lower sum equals 4.3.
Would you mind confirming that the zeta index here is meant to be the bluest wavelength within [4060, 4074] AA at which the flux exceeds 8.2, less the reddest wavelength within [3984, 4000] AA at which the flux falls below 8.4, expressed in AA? 72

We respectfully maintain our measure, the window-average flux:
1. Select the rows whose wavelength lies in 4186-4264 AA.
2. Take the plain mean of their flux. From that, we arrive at 9.6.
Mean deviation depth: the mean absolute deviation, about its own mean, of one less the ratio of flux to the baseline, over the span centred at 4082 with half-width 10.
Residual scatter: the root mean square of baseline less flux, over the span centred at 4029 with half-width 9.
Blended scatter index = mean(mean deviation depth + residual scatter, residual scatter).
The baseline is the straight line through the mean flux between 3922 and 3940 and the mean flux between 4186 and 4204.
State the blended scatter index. 1.11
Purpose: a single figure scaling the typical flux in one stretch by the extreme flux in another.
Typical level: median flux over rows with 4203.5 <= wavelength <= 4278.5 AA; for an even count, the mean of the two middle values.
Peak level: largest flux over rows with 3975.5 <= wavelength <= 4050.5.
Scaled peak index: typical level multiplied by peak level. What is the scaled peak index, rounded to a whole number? 99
